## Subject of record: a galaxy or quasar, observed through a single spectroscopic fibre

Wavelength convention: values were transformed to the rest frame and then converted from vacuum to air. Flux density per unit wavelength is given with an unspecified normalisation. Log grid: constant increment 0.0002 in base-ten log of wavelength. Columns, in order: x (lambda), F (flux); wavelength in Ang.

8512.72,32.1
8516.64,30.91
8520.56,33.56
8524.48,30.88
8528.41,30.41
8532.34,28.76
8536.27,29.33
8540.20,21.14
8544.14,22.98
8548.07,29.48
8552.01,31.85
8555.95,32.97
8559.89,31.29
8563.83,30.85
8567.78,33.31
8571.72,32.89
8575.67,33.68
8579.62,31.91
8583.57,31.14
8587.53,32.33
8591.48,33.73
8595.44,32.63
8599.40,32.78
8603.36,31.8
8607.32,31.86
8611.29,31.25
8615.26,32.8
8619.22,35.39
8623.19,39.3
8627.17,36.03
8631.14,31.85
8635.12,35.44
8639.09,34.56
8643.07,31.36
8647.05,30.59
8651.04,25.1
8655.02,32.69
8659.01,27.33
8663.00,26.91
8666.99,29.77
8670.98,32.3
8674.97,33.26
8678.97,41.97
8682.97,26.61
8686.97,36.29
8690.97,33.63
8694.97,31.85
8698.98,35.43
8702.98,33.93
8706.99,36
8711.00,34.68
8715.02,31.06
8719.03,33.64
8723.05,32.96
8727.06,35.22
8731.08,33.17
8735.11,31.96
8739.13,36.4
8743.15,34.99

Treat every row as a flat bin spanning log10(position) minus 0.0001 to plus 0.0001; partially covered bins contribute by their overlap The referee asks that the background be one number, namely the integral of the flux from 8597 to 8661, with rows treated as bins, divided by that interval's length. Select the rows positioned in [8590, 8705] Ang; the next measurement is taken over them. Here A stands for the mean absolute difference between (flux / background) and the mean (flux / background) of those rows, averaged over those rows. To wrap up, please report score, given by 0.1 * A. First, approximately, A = 0.078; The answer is 0.0078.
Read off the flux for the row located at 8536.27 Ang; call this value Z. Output 29.33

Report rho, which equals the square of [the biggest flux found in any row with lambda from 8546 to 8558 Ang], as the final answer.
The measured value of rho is 1087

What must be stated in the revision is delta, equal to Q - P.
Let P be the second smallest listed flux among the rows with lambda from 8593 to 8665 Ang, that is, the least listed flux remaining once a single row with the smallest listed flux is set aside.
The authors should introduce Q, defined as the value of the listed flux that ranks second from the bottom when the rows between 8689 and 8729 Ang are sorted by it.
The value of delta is 5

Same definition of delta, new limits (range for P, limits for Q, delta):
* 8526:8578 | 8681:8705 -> 9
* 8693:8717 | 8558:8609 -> -1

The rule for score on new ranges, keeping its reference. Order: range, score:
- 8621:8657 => 0.0091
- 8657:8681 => 0.0121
